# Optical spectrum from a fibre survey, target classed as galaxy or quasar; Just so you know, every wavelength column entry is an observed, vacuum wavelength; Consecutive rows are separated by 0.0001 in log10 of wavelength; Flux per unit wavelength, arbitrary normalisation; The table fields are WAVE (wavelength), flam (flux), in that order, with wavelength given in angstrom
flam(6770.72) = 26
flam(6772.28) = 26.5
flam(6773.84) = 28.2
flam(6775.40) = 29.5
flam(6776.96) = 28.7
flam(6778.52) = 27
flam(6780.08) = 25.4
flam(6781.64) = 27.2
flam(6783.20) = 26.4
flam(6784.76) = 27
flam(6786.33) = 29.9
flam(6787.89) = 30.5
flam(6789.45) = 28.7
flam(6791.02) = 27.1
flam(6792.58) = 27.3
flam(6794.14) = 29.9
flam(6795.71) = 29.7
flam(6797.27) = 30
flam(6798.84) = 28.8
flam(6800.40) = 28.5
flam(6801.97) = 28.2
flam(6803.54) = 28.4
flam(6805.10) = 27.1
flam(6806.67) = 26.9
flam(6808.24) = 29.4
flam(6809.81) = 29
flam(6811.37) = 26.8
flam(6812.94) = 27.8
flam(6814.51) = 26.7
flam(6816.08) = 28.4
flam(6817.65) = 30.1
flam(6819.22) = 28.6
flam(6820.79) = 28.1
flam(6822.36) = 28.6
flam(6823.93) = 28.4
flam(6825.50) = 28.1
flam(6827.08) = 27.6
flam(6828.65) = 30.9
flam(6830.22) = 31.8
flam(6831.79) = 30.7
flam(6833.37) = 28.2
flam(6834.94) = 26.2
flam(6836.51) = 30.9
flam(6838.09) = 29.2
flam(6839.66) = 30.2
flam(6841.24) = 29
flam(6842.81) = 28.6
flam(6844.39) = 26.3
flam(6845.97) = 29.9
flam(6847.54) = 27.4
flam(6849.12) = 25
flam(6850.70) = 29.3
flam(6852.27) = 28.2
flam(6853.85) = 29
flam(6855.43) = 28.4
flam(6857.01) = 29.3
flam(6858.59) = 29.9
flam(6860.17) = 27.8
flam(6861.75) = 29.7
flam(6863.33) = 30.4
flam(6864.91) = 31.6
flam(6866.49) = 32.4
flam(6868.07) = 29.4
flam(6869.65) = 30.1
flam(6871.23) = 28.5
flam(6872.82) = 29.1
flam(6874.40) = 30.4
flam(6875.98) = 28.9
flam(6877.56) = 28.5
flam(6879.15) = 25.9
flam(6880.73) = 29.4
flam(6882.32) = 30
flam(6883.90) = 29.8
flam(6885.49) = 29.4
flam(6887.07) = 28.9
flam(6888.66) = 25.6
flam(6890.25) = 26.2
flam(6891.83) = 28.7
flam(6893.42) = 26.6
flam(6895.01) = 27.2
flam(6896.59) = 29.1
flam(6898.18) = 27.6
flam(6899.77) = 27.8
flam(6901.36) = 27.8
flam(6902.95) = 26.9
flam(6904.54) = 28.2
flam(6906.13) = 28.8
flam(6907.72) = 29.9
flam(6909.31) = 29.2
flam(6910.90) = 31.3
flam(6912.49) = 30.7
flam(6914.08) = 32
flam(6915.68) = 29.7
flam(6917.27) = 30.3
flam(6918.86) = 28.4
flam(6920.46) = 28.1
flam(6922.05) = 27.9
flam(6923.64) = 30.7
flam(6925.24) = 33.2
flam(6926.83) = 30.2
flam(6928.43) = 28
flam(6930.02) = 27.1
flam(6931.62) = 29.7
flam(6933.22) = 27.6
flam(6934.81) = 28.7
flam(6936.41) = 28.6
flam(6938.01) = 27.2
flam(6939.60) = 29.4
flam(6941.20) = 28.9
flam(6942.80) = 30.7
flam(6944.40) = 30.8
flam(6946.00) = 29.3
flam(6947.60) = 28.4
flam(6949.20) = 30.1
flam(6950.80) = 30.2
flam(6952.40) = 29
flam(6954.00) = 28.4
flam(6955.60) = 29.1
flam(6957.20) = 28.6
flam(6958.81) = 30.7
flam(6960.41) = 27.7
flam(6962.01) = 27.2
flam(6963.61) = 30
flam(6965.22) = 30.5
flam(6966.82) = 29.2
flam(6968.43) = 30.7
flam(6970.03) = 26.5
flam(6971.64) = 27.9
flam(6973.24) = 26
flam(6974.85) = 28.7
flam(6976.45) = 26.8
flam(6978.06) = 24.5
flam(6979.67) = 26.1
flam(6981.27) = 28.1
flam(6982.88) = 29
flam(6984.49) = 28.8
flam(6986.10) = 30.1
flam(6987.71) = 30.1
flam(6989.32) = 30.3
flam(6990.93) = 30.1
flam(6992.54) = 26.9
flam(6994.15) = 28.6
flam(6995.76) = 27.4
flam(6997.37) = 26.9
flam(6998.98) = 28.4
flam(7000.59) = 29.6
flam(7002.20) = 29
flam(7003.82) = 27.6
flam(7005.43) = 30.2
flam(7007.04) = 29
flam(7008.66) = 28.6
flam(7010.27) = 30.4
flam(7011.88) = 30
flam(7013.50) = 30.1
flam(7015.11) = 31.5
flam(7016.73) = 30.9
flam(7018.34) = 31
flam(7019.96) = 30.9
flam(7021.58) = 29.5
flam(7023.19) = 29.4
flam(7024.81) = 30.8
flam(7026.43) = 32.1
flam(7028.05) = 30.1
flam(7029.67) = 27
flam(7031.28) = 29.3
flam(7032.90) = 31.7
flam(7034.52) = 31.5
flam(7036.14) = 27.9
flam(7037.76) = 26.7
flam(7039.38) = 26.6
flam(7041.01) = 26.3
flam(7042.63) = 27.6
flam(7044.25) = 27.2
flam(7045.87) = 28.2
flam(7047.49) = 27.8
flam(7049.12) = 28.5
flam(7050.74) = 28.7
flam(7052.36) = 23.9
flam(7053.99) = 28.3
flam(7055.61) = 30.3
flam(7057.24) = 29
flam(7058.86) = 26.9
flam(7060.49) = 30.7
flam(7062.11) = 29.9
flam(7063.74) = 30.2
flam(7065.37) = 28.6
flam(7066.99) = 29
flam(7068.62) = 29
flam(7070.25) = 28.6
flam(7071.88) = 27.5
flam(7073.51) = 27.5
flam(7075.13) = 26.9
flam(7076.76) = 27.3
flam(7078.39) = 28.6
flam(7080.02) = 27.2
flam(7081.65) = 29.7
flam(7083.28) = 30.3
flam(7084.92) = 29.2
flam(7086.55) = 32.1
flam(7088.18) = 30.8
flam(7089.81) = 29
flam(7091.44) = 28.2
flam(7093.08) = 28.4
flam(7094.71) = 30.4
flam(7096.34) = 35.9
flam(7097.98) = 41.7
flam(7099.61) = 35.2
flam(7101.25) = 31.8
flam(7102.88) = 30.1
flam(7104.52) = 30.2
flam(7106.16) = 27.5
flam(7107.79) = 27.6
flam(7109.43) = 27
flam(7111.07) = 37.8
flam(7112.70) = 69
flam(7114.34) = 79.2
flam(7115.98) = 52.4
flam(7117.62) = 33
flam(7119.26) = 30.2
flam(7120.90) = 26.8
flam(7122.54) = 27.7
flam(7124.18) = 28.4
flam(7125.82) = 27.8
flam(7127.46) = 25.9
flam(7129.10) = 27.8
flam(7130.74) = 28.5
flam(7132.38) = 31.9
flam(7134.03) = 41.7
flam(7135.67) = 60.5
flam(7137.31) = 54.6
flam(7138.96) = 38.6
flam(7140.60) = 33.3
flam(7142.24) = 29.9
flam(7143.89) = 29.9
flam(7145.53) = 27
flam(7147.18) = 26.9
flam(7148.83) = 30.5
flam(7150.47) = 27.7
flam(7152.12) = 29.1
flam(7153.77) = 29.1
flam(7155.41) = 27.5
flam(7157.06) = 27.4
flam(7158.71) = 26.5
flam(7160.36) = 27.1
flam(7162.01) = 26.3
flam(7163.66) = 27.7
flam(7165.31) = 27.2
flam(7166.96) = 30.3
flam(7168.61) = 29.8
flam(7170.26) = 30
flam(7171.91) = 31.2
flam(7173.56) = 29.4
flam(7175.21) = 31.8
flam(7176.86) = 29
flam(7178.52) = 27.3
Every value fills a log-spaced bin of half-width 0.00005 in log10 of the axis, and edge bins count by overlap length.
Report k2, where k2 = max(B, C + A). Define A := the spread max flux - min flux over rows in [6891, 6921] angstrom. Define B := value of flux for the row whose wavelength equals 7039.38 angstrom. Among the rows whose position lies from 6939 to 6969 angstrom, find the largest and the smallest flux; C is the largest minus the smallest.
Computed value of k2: 27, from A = 5.4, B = 26.6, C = 4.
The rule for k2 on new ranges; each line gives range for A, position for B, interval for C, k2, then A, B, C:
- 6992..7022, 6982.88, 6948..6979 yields 29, 4.6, 29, 6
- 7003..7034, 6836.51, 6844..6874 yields 31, 5.1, 30.9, 7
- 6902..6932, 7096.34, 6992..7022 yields 36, 6.3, 35.9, 5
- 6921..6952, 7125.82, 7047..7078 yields 28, 6.1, 27.8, 7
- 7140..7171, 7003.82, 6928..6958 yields 28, 7.0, 27.6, 4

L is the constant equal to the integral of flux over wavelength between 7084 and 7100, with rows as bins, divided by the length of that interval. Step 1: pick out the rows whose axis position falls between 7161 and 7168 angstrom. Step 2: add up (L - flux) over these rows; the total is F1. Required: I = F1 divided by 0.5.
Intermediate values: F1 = 16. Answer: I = 33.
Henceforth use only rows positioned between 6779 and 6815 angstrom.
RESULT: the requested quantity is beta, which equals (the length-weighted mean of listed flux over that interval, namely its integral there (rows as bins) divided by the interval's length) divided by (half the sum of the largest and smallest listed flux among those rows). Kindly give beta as 1.01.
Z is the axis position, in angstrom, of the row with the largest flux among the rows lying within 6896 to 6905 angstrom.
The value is 6896.59 angstrom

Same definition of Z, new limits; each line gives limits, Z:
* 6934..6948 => 6944.40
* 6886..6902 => 6896.59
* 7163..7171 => 7166.96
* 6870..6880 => 6874.40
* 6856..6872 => 6866.49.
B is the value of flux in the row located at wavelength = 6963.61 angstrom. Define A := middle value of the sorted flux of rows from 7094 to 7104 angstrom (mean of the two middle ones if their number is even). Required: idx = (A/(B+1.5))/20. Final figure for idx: 0.053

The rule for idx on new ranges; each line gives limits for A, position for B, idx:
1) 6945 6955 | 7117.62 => 0.042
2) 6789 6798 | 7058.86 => 0.051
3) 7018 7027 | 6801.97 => 0.052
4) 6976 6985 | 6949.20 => 0.043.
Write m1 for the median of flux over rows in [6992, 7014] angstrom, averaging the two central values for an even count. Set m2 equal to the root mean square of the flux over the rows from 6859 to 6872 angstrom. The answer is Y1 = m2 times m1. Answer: 865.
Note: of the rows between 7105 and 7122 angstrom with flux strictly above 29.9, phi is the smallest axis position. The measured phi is 7111.07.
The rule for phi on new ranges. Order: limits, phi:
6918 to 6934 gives 6923.64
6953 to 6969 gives 6958.81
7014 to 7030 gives 7015.11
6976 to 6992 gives 6986.10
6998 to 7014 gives 7005.43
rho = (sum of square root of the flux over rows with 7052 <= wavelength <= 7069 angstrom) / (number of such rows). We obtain 5.36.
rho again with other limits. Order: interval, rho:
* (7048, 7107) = 5.44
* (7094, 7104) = 5.84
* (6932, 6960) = 5.40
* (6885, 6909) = 5.28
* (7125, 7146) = 5.87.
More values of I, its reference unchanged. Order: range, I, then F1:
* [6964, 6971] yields 22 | 11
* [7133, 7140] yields -135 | -67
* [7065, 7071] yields 26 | 13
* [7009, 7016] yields 12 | 6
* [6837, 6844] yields 22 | 11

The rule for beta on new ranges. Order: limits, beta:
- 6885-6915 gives 0.99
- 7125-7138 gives 0.86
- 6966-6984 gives 1.00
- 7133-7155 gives 0.80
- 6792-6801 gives 1.02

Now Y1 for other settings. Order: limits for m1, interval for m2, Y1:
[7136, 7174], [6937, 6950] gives 855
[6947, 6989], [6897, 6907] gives 801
